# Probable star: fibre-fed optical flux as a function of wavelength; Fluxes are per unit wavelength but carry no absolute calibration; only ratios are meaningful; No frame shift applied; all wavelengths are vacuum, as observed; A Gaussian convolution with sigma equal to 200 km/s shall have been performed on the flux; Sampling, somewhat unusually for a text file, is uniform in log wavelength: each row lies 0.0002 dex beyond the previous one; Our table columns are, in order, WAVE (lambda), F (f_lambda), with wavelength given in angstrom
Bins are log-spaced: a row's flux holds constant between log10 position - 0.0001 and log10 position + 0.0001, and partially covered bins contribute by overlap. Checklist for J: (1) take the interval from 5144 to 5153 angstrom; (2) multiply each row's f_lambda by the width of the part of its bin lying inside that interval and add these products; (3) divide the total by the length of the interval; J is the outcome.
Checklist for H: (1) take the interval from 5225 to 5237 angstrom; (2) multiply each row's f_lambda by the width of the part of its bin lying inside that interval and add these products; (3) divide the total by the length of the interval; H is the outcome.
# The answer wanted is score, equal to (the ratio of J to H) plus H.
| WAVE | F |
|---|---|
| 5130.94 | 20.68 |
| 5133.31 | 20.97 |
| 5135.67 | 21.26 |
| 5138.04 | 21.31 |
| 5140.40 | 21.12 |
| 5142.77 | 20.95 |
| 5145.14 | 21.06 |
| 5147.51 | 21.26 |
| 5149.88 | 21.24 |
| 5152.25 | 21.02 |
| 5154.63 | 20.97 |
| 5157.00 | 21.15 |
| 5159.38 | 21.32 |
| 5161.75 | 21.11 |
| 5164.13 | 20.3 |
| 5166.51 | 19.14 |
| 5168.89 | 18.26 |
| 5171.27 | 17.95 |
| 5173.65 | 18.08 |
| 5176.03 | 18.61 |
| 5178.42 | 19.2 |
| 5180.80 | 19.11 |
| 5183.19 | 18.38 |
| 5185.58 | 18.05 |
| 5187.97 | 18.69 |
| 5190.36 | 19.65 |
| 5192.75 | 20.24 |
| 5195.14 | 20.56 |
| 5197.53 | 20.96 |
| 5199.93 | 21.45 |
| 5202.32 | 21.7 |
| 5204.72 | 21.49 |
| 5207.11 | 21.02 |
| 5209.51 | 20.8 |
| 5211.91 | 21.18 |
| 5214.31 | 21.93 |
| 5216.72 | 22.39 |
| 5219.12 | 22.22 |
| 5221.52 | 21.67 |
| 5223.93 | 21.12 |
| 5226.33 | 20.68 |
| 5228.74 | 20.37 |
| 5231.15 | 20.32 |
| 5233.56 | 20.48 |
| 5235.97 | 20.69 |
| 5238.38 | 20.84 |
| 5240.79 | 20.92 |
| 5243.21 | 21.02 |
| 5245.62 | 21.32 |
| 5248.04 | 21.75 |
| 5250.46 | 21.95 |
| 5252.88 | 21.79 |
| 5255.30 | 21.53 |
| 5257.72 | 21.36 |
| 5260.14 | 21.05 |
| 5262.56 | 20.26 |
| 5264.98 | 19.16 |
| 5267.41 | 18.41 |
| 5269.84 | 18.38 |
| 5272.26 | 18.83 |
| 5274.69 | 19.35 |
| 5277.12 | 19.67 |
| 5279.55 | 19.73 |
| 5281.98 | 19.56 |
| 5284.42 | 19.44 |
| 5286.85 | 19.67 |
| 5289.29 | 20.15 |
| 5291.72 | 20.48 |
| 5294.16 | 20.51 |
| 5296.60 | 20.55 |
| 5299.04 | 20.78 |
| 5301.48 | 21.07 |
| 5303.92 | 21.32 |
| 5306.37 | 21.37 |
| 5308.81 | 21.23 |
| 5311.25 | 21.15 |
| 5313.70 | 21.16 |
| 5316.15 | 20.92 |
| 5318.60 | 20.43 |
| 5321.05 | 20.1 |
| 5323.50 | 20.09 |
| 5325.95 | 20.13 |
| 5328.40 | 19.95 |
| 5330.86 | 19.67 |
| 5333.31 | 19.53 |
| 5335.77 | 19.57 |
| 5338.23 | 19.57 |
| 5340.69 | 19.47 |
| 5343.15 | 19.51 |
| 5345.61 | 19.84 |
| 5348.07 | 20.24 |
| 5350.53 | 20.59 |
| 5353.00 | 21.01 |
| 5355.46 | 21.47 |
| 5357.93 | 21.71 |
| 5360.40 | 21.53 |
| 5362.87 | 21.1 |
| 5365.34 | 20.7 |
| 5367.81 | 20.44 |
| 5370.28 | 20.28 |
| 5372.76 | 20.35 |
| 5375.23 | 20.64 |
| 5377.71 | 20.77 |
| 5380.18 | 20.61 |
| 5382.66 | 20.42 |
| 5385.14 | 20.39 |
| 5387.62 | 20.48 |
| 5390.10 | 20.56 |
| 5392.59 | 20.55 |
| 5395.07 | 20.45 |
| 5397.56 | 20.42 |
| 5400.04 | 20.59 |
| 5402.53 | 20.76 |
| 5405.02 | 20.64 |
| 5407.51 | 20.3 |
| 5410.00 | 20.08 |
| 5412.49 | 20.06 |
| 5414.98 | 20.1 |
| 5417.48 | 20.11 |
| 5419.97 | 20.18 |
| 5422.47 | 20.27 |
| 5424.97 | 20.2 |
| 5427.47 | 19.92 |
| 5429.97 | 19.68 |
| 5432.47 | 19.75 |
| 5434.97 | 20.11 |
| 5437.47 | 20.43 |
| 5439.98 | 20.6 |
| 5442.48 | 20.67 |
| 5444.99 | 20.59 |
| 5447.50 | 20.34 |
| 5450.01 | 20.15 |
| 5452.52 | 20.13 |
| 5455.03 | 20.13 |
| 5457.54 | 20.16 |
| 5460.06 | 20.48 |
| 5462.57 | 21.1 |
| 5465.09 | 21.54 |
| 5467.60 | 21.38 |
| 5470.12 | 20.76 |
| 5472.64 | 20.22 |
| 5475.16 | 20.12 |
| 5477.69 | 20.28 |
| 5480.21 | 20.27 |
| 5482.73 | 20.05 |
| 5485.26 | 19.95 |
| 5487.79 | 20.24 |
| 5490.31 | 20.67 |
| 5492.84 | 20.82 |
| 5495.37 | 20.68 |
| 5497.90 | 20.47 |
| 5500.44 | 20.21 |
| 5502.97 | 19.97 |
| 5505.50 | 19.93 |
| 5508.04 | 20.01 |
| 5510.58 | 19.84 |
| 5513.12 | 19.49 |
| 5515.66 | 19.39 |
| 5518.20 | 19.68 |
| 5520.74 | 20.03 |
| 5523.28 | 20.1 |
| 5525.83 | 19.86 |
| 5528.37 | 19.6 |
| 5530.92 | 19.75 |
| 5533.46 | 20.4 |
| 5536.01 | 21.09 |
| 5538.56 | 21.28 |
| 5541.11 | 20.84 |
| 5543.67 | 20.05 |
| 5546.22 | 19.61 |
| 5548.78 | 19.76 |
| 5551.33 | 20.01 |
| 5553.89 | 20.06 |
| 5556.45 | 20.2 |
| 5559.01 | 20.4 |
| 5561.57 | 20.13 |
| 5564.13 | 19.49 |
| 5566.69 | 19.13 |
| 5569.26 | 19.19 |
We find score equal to 21.5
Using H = 20.5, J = 21.16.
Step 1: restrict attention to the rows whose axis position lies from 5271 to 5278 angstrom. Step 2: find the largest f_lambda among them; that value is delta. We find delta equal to 19.67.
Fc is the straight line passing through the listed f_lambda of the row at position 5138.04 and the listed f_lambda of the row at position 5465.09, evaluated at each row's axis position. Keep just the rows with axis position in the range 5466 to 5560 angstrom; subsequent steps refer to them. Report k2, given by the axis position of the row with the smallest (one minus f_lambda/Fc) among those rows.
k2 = 5467.60 angstrom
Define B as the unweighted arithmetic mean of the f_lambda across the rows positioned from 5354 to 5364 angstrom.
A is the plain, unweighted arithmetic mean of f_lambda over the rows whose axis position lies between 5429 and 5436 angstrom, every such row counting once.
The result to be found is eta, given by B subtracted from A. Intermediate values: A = 19.8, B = 21.5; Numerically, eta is -1.6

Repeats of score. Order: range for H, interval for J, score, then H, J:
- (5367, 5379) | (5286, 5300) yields 21.5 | 20.5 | 20.36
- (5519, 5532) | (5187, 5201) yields 20.9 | 19.9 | 20.27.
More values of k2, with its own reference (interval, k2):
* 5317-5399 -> 5357.93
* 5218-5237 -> 5219.12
